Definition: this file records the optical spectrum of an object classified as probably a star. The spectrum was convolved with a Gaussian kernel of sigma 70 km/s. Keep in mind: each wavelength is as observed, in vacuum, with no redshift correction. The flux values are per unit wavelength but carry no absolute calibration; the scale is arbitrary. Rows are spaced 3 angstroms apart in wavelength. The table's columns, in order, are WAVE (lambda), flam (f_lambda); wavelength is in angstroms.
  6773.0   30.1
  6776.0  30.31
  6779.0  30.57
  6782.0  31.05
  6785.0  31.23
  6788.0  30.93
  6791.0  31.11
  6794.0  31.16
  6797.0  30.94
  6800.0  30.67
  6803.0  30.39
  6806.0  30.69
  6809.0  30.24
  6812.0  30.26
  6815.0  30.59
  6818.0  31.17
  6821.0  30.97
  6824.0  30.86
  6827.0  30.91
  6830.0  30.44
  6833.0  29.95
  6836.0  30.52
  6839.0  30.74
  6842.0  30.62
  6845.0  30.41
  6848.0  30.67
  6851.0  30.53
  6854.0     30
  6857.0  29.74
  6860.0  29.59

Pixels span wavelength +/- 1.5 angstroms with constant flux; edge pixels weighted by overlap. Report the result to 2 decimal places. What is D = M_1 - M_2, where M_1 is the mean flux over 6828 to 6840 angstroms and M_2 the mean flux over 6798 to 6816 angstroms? -0.06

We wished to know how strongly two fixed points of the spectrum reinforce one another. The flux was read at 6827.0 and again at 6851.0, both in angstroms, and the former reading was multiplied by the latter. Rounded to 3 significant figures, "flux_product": 944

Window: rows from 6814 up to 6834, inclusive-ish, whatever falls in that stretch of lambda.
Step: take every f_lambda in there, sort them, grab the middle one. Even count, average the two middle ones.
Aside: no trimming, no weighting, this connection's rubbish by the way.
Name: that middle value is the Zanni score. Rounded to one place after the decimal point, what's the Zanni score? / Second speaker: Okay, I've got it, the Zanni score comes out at 30.9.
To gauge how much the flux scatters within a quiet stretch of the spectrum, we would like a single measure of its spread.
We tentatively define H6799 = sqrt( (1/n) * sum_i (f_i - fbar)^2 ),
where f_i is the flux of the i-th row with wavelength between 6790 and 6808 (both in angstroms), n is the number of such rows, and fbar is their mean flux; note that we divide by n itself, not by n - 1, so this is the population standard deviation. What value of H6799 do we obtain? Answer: 0.27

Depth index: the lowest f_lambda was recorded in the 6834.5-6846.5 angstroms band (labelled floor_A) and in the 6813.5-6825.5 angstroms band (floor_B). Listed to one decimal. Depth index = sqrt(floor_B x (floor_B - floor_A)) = 2.3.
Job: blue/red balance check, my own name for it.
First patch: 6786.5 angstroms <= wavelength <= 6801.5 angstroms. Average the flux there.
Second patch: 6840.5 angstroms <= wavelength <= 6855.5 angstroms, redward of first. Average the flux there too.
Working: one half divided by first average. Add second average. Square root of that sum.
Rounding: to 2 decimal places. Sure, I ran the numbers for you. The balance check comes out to 5.52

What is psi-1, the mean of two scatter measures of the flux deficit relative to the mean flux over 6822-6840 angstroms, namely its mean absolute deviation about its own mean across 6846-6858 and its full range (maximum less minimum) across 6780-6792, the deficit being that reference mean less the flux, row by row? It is 0.33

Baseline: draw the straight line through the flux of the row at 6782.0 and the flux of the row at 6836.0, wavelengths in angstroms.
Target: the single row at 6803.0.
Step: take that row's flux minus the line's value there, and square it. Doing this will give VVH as 0.21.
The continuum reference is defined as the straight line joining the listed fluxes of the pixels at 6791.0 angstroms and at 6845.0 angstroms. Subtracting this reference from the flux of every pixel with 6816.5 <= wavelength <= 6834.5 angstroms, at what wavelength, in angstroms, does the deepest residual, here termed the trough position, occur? 6833.0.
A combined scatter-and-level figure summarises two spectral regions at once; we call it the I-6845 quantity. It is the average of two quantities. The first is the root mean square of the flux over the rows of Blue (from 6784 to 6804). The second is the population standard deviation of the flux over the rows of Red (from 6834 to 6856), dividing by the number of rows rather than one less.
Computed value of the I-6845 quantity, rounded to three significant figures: 15.6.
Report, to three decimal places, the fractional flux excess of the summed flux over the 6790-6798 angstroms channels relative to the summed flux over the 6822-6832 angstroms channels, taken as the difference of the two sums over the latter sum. 0.011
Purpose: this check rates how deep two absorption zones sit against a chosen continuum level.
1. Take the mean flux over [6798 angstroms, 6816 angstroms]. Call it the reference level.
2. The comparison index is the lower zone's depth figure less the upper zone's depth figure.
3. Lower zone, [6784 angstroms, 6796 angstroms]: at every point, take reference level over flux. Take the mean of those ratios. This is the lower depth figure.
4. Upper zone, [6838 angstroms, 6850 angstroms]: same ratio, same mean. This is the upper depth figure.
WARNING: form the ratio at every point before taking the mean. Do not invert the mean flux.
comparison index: -0.016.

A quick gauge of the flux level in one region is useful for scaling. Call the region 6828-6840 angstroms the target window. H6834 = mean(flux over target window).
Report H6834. 30.4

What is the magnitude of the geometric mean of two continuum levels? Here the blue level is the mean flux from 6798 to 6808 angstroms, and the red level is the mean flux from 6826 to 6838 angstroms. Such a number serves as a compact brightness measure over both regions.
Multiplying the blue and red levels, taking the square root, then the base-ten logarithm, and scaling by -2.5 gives -3.711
